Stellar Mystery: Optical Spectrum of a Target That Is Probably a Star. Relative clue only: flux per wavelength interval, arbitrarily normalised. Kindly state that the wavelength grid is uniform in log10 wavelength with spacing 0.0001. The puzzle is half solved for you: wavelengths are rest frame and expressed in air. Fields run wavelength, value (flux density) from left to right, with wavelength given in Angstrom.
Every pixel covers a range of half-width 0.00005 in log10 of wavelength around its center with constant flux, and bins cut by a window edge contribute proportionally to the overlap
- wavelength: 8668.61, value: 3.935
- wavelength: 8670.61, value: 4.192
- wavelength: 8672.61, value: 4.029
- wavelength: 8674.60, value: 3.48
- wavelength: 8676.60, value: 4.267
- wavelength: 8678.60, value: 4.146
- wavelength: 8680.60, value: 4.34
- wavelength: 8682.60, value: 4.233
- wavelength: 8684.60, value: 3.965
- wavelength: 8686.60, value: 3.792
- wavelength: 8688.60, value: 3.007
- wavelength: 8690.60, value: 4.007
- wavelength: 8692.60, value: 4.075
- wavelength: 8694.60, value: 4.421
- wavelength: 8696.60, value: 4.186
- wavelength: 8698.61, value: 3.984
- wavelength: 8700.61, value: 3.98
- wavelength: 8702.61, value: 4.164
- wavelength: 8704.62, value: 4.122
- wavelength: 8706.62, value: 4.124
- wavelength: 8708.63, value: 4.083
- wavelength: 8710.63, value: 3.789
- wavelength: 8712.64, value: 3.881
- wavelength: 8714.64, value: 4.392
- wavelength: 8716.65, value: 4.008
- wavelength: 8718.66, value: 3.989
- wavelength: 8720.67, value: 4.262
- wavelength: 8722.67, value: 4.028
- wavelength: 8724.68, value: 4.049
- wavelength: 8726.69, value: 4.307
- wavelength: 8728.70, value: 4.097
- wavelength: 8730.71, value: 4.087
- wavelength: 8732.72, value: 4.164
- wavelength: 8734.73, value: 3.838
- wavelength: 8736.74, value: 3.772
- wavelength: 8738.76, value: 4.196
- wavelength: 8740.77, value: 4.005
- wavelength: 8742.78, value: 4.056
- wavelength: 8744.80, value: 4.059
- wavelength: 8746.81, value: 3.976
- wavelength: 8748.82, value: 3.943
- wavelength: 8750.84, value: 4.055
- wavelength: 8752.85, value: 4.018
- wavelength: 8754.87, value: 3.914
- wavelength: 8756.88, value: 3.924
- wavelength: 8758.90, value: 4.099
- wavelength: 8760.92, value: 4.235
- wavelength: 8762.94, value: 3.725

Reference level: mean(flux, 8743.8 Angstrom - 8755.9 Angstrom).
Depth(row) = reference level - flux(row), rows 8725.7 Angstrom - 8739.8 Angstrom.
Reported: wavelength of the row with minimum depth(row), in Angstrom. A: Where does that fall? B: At 8726.69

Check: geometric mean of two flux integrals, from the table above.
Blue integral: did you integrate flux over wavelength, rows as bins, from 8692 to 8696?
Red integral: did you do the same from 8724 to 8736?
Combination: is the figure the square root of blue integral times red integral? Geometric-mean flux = 29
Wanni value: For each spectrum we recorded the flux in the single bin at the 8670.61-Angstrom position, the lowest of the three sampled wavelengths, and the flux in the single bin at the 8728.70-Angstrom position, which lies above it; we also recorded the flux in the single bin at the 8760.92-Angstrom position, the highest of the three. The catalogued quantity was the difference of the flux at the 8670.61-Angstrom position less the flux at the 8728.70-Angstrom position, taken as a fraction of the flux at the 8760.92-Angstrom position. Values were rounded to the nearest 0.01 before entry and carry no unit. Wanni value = 0.02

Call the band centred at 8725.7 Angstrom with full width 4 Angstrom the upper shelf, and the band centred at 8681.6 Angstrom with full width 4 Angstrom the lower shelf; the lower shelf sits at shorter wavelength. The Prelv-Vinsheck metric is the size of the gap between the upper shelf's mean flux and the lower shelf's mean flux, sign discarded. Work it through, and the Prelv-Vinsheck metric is 0.11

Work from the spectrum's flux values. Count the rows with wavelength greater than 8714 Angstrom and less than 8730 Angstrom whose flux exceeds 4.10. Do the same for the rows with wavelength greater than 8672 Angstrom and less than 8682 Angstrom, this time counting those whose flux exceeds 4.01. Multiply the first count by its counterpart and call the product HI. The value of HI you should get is 12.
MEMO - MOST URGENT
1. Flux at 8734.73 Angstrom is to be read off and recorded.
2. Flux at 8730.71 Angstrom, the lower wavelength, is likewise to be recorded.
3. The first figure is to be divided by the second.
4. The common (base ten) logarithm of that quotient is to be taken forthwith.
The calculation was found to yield -0.03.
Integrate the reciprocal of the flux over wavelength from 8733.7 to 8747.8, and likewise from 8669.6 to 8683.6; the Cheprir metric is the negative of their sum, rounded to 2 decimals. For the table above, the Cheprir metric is -6.97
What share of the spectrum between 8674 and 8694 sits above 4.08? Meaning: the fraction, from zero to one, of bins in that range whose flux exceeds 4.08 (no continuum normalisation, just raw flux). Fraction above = 0.40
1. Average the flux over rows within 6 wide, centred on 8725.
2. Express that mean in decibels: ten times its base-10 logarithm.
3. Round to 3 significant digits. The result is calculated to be 6.16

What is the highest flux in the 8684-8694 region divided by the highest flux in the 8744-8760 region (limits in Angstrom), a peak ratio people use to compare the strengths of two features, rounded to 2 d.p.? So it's 0.99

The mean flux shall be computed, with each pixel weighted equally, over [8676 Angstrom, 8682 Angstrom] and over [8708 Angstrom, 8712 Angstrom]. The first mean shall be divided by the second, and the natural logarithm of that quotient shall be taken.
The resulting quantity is 0.08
